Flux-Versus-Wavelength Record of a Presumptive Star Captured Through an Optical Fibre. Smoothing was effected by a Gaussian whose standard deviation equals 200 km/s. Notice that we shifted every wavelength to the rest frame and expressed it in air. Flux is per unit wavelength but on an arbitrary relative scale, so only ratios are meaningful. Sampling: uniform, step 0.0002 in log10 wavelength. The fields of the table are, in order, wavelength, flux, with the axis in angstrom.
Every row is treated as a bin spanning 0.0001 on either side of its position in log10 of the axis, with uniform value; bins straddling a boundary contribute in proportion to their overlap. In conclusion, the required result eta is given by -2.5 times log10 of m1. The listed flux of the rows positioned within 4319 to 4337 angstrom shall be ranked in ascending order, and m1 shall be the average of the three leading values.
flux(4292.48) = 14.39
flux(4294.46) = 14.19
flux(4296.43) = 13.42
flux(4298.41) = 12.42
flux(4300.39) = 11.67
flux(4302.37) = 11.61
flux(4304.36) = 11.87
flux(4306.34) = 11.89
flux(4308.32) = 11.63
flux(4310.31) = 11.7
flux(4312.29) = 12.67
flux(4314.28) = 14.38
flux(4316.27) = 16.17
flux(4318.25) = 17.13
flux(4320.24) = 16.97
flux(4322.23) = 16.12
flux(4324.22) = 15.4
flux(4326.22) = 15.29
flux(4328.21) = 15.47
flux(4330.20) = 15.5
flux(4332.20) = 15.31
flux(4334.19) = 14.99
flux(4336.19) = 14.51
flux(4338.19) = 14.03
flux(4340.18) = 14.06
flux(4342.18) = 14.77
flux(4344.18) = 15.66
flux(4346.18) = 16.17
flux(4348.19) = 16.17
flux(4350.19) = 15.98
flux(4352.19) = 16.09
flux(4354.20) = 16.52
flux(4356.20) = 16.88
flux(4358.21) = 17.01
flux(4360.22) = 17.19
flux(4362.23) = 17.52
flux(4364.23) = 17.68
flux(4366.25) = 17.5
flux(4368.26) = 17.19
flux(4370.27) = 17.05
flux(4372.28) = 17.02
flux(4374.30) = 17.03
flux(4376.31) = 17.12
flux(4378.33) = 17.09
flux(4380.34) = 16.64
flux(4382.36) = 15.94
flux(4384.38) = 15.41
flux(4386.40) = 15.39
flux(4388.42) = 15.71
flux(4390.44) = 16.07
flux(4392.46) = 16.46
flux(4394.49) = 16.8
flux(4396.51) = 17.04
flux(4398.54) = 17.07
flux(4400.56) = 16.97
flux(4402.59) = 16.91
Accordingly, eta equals -2.94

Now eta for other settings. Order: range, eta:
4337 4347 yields -2.89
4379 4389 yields -2.98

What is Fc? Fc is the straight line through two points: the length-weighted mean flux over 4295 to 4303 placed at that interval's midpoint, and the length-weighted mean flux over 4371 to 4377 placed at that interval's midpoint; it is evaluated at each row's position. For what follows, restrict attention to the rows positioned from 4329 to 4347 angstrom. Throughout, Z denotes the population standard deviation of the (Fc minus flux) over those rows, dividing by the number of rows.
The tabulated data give 0.7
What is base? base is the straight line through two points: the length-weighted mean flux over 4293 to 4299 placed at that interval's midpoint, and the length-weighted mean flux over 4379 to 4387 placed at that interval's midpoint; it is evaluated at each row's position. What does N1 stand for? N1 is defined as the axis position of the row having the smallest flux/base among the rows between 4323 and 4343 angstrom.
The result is 4340.18 angstrom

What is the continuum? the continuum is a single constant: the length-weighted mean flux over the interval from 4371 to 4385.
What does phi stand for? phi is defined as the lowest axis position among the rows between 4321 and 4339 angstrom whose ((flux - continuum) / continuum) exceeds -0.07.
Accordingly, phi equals 4322.23 angstrom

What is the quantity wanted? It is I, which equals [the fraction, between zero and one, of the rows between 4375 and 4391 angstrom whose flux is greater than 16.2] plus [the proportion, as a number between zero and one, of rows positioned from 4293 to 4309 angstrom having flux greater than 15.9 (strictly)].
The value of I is 0.4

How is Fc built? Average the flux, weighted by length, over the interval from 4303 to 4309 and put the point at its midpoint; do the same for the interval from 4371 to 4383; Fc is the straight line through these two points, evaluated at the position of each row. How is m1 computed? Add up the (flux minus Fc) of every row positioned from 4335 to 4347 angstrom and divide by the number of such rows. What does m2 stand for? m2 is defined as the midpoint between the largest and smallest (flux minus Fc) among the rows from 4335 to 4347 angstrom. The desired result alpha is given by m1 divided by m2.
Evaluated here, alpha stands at 0.84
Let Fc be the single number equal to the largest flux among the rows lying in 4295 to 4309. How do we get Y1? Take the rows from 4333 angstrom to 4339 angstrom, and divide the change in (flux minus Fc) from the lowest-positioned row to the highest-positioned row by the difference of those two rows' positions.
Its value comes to -0.24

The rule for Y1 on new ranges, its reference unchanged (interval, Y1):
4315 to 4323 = -0.01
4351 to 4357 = 0.20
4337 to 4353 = 0.15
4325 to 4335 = -0.04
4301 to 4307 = 0.07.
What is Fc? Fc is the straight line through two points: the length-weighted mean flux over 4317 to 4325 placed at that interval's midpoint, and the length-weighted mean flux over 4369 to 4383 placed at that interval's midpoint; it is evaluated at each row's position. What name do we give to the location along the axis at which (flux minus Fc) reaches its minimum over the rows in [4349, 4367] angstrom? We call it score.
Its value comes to 4350.19 angstrom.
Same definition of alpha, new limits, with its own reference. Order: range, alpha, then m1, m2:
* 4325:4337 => 1.19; 1.6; 1.34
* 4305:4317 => 0.56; 0.9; 1.63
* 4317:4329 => 0.93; 3.0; 3.26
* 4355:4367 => 1.00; 1.6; 1.58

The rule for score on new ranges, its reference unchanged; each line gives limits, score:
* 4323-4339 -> 4338.19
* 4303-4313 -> 4308.32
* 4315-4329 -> 4326.22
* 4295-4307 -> 4302.37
